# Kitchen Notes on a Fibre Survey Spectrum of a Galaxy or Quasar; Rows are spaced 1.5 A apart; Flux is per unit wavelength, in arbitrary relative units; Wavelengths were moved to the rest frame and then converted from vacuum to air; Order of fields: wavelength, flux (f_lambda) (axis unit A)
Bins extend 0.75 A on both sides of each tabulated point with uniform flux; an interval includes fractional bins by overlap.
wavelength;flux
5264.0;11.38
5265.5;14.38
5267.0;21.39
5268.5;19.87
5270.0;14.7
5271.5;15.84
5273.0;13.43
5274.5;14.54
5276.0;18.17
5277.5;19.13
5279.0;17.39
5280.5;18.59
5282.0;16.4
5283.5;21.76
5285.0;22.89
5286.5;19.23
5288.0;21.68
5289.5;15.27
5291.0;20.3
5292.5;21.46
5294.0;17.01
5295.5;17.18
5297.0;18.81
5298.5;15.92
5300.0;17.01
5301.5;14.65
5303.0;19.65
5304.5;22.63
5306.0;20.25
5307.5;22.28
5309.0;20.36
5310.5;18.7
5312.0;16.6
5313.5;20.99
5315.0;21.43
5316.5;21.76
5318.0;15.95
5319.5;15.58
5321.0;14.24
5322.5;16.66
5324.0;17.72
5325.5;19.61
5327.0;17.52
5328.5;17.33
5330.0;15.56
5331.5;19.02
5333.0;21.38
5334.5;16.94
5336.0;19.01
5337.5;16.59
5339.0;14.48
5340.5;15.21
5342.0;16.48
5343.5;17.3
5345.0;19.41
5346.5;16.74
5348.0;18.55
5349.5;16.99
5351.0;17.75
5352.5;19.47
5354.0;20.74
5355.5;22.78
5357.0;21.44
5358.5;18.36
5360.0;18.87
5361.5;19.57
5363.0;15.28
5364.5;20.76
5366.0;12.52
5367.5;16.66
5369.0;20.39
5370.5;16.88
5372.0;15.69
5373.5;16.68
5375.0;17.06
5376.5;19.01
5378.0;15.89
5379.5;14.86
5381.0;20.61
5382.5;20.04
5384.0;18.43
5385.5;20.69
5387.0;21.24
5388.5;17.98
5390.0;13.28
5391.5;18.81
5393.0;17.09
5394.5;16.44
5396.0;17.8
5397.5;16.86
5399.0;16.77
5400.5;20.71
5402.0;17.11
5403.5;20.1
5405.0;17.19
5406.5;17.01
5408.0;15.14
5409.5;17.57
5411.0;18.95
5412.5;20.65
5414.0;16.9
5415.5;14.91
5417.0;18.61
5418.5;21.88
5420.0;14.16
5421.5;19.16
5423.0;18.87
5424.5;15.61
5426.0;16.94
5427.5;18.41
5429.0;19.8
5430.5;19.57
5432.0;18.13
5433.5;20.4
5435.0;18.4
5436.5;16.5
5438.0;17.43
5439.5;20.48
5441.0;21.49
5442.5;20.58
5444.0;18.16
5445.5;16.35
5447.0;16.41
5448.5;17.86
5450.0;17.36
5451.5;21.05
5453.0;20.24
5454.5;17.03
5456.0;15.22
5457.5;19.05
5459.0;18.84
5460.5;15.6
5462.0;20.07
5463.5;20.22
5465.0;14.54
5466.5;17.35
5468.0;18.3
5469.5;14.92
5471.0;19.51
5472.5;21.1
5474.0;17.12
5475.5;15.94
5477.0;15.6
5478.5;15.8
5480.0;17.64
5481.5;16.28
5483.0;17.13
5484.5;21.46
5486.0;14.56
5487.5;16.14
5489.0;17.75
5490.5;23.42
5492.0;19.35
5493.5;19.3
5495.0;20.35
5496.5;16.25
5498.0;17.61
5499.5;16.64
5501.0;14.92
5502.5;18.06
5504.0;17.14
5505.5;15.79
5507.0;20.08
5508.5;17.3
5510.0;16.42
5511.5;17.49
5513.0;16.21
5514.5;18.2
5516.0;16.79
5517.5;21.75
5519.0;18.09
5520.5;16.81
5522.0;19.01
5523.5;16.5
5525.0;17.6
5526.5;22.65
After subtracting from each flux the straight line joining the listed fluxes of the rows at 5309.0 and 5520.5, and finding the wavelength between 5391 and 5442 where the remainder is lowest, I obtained 5420.0 A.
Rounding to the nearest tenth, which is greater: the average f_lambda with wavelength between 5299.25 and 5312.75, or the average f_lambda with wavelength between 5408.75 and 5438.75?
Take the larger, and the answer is 19.1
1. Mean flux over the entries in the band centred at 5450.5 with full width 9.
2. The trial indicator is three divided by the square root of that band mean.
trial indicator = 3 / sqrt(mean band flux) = 0.701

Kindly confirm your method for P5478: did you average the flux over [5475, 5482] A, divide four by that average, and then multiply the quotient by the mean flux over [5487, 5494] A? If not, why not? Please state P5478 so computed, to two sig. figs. 4.7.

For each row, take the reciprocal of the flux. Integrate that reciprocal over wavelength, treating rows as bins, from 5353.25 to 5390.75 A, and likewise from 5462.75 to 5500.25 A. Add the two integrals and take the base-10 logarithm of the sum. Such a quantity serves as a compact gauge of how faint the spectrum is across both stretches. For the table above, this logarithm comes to 0.628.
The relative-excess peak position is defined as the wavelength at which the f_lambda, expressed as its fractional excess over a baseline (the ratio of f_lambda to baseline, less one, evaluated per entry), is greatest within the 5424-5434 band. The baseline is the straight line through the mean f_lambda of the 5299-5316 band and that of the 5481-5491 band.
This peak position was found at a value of 5433.5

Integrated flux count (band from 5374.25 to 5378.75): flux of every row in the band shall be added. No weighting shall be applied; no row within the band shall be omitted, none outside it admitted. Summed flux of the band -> 52.0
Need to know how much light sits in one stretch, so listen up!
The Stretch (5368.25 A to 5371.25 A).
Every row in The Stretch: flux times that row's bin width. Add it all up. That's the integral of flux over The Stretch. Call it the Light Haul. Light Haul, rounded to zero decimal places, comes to 56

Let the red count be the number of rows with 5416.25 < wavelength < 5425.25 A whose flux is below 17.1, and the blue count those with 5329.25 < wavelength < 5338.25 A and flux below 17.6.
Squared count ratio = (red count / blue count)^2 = 0.4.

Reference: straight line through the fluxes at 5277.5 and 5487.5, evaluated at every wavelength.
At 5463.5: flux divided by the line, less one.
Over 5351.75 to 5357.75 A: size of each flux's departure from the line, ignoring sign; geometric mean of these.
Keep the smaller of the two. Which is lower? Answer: 0.23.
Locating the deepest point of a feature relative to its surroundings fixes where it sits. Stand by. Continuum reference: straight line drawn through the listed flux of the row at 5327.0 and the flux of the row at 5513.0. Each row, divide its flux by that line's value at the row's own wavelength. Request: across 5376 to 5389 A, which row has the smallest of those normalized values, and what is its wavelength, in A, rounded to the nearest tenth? 5379.5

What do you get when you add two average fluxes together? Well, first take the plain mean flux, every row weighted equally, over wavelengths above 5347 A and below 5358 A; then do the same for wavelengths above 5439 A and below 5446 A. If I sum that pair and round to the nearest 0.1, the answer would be 39.1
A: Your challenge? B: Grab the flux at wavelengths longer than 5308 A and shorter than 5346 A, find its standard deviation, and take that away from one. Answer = -1.2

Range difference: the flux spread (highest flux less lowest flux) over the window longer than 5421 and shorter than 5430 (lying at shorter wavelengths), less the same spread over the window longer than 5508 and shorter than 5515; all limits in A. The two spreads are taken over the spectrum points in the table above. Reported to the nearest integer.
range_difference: 2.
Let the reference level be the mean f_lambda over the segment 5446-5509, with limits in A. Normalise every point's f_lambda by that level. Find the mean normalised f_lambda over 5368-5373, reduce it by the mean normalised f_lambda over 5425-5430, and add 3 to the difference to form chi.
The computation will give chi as 2.96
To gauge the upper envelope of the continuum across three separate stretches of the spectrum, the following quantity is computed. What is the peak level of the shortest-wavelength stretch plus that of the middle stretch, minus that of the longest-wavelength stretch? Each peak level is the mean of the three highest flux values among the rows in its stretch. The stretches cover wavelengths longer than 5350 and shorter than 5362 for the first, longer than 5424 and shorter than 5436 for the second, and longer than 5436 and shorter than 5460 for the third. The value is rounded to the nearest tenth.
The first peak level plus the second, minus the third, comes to 20.5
